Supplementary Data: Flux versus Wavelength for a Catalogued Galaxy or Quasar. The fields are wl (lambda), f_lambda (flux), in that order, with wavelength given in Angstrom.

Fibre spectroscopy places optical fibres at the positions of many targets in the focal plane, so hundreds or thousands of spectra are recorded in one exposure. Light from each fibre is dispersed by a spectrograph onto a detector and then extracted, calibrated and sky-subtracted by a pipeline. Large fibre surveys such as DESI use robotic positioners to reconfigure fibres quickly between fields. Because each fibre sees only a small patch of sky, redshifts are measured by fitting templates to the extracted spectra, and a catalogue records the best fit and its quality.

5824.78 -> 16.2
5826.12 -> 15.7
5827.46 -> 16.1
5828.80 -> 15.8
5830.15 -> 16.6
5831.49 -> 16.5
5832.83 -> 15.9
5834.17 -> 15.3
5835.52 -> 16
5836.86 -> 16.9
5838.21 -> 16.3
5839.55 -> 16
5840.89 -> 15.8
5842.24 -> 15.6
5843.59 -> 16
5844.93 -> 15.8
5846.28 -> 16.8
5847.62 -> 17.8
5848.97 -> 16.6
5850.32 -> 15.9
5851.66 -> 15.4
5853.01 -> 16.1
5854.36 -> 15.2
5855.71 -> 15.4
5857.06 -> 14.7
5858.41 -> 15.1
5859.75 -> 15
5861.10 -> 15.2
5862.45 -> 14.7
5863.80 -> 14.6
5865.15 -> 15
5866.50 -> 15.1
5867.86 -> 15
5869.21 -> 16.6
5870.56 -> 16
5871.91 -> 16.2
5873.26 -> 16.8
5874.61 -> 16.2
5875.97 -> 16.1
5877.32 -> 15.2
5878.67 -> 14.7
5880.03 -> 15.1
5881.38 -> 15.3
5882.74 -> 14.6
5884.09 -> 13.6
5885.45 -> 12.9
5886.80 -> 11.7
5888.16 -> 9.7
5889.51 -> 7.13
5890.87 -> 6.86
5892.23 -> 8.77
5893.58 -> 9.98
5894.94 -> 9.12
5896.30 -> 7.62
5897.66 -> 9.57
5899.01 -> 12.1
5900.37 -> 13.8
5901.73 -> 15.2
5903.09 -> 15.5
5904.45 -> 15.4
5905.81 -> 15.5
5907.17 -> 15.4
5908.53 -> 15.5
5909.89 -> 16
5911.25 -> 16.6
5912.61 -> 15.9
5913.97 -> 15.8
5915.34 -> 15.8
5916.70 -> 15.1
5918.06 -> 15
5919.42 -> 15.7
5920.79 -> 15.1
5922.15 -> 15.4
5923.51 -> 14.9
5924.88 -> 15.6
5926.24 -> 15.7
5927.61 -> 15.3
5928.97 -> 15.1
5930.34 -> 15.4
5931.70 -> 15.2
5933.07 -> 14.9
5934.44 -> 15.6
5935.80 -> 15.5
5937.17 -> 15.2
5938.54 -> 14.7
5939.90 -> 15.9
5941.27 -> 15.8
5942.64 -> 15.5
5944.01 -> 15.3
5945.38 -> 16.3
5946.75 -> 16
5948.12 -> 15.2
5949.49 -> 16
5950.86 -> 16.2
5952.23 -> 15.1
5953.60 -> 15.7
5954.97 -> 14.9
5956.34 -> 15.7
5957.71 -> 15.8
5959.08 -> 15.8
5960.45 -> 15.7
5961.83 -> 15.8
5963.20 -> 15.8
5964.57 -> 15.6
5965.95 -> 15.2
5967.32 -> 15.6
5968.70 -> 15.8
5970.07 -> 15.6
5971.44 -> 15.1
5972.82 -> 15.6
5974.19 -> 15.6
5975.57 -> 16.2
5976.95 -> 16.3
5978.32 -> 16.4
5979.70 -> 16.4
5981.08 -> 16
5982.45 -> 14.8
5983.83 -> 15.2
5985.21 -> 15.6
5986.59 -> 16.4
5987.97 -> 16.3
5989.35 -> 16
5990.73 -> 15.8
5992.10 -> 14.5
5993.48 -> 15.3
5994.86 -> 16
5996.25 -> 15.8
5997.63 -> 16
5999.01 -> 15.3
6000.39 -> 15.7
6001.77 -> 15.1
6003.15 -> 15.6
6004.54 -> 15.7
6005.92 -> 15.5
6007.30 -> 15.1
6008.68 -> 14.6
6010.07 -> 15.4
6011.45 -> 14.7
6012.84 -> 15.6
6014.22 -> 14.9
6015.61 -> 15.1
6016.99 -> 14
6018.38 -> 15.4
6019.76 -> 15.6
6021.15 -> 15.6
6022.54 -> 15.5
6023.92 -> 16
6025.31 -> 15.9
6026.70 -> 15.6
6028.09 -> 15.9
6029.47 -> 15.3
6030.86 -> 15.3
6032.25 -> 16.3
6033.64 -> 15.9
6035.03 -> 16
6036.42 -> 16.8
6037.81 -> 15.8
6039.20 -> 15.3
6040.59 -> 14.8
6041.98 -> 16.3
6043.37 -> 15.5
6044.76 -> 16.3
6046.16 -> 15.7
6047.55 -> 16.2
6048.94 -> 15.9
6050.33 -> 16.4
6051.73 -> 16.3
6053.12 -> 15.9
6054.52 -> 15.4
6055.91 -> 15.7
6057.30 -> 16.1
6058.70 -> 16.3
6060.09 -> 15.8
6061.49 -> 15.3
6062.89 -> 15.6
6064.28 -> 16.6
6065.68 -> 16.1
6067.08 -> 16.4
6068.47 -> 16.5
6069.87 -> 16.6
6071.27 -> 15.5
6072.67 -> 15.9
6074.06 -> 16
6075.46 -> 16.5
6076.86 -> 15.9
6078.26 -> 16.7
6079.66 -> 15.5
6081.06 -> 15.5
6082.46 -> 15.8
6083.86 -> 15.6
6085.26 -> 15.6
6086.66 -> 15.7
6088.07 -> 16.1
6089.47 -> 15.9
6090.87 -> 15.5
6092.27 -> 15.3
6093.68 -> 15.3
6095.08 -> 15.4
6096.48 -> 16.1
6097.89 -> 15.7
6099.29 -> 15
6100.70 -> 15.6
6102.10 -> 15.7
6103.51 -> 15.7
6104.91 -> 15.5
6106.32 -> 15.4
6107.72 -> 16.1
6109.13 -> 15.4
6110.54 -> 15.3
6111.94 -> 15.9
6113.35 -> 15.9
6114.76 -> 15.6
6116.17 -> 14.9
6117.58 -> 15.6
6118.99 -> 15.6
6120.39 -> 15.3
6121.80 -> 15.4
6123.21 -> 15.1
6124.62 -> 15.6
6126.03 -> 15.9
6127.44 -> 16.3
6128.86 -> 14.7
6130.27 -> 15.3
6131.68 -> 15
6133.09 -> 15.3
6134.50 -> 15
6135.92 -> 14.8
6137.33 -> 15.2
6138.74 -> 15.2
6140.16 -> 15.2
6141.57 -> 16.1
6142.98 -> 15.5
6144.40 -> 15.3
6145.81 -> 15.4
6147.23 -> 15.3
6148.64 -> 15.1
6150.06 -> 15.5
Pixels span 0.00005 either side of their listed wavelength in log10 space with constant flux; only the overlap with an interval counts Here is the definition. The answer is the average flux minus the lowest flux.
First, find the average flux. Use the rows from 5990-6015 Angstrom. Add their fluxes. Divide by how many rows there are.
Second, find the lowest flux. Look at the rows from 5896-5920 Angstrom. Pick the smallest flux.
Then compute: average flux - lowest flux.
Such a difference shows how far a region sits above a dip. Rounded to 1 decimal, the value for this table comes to 7.7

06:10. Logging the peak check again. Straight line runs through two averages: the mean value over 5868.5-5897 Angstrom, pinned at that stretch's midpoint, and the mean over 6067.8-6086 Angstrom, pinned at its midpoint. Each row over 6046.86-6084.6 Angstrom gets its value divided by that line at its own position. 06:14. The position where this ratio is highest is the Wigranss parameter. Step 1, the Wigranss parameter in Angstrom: 6050.33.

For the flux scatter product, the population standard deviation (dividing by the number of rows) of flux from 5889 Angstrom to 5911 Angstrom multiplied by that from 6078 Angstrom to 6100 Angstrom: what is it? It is 1.32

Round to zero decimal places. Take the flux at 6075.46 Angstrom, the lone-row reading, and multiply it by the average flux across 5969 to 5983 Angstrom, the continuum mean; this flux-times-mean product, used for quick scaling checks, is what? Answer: 261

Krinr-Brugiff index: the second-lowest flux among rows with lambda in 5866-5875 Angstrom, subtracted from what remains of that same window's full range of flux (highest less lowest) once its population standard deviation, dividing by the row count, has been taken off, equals -13.9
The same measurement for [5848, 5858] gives -13.9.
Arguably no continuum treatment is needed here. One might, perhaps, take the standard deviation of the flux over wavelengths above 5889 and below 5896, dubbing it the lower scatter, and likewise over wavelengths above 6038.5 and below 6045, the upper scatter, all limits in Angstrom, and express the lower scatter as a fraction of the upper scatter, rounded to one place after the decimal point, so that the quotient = 2.0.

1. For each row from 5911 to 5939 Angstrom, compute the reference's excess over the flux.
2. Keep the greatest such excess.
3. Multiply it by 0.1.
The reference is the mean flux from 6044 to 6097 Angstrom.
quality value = 0.122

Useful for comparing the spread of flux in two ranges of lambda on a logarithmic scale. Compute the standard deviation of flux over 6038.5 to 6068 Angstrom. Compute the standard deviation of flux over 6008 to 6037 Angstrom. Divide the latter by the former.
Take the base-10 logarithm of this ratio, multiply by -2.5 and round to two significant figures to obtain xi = -0.31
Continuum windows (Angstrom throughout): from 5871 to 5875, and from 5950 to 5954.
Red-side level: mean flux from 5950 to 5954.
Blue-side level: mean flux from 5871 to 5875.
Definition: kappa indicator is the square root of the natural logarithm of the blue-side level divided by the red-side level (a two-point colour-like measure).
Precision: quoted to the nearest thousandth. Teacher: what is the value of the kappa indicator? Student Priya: 0.214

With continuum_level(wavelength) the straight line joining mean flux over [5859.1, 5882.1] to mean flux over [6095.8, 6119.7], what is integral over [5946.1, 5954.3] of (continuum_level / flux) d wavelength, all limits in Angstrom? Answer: 8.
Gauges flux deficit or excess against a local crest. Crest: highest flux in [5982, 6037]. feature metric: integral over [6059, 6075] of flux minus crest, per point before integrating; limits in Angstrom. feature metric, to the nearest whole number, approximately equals -12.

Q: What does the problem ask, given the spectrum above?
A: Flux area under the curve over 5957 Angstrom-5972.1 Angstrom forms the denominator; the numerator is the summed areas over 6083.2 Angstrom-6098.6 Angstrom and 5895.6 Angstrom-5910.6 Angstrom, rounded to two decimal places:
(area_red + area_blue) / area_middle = 1.90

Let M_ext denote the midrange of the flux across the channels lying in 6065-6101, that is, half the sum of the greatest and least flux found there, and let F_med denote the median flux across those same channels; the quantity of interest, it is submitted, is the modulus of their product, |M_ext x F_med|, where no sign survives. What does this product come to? 250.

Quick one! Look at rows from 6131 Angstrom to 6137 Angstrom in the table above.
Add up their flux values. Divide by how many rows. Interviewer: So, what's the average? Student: 15.0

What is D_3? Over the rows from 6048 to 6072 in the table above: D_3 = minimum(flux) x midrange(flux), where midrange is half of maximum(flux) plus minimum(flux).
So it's 244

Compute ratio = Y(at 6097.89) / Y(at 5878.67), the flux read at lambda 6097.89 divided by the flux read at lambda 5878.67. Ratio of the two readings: 1.07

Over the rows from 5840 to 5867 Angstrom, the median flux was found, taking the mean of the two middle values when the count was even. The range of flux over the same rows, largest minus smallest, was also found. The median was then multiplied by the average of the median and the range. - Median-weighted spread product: 143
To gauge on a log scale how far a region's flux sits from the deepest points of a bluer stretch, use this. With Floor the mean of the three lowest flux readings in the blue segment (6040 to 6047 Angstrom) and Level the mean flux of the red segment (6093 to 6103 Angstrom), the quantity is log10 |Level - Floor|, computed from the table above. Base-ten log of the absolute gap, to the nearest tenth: -0.7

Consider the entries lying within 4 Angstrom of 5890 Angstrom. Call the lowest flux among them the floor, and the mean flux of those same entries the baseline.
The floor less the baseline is -2.2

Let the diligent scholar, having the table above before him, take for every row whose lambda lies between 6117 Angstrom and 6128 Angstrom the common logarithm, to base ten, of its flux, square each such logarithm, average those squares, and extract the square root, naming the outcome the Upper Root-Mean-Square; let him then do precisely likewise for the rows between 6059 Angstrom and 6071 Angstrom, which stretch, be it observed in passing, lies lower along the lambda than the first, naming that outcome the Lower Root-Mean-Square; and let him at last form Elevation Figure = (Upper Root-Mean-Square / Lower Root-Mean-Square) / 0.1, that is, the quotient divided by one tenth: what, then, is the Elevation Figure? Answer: 9.88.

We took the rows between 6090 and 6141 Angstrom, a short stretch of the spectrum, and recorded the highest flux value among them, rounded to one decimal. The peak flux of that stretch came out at 16.3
